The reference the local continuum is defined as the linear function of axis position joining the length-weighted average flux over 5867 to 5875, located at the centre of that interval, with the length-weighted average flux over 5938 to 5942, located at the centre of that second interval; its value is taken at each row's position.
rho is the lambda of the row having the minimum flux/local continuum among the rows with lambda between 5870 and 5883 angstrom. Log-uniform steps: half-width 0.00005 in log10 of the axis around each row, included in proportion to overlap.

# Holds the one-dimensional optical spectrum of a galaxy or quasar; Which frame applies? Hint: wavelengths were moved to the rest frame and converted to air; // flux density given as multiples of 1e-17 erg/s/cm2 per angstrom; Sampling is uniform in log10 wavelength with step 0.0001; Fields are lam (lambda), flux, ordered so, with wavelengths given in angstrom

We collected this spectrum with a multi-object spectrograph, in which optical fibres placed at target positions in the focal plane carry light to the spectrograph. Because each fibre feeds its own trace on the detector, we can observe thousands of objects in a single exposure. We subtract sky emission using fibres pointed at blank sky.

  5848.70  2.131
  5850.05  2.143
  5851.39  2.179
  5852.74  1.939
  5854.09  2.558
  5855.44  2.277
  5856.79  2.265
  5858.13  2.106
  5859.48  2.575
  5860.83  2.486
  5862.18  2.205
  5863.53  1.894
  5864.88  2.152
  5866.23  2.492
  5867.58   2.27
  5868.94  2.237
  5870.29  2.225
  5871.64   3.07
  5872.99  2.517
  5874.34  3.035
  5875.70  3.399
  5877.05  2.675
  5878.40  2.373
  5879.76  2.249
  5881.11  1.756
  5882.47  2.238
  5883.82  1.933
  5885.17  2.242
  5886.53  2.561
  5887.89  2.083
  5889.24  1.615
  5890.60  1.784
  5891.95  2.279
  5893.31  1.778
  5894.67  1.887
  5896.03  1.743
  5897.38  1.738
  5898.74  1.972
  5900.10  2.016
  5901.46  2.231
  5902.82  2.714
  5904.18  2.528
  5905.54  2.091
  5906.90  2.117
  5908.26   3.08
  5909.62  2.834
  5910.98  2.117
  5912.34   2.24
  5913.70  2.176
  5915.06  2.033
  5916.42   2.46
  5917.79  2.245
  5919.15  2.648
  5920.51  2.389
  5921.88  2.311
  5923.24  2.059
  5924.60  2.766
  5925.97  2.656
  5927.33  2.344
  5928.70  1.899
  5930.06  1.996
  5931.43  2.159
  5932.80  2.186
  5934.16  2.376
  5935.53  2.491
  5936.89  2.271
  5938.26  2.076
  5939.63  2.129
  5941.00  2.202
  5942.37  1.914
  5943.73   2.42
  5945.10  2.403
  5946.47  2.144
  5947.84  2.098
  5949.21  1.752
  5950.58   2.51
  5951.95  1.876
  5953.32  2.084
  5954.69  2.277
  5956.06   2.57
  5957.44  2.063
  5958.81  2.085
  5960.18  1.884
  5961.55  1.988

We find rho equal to 5881.11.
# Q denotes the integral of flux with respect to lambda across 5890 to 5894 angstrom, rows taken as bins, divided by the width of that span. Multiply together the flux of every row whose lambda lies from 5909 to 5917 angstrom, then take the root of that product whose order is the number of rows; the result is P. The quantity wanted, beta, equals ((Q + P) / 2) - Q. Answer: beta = 0.17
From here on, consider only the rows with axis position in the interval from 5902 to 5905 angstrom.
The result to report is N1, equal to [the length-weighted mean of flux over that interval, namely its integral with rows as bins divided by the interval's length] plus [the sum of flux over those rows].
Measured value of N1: 7.82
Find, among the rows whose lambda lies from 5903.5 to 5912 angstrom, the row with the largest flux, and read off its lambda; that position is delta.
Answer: 5908.26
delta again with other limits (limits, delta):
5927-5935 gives 5934.16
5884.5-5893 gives 5886.53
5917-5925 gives 5924.60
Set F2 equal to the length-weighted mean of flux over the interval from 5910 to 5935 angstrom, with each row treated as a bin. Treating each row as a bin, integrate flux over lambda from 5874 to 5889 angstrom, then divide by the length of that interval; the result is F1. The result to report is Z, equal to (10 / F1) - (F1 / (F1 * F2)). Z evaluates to 3.8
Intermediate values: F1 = 2.38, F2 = 2.29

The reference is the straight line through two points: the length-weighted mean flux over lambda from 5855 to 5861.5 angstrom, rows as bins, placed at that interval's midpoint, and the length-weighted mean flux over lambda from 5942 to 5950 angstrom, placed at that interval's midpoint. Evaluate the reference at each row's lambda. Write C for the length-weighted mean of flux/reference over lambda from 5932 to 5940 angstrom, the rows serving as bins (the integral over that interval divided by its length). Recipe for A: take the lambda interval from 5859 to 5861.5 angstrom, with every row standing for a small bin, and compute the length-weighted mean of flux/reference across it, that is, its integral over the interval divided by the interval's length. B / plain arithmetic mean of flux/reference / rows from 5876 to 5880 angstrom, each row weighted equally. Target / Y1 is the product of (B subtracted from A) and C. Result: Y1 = 0.022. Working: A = 1.08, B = 1.06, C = 1.05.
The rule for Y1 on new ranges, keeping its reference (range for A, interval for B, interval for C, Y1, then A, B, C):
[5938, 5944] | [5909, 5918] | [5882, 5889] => -0.043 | 0.99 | 1.04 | 0.95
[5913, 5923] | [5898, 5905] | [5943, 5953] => 0.027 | 1.05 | 1.02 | 1.02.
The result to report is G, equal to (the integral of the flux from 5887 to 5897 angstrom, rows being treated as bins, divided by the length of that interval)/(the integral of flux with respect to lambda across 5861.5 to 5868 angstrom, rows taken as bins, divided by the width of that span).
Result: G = 0.86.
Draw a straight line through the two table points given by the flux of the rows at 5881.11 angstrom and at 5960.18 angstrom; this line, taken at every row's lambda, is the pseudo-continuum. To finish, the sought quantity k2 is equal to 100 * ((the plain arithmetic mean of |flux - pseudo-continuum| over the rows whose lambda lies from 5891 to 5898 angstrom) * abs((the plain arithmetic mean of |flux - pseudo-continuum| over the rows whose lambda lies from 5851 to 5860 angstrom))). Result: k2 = 7.8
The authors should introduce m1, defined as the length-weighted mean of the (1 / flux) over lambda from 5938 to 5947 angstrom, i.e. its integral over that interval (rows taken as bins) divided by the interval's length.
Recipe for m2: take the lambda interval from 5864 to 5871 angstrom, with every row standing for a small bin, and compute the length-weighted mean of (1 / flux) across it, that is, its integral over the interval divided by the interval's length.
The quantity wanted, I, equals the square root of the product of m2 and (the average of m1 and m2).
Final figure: 0.45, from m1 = 0.46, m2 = 0.442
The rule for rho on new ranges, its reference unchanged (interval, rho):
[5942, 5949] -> 5942.37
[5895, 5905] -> 5896.03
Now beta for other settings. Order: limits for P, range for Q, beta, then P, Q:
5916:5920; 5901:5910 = -0.03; 2.45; 2.51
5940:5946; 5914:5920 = -0.06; 2.23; 2.34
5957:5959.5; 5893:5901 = 0.10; 2.07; 1.87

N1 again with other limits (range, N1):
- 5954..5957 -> 7.24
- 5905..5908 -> 6.45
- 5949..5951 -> 6.43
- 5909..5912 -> 7.39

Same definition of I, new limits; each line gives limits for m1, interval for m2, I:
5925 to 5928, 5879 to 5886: 0.46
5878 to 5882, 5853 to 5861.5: 0.44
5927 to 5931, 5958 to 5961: 0.50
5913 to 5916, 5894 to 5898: 0.54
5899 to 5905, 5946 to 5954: 0.47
